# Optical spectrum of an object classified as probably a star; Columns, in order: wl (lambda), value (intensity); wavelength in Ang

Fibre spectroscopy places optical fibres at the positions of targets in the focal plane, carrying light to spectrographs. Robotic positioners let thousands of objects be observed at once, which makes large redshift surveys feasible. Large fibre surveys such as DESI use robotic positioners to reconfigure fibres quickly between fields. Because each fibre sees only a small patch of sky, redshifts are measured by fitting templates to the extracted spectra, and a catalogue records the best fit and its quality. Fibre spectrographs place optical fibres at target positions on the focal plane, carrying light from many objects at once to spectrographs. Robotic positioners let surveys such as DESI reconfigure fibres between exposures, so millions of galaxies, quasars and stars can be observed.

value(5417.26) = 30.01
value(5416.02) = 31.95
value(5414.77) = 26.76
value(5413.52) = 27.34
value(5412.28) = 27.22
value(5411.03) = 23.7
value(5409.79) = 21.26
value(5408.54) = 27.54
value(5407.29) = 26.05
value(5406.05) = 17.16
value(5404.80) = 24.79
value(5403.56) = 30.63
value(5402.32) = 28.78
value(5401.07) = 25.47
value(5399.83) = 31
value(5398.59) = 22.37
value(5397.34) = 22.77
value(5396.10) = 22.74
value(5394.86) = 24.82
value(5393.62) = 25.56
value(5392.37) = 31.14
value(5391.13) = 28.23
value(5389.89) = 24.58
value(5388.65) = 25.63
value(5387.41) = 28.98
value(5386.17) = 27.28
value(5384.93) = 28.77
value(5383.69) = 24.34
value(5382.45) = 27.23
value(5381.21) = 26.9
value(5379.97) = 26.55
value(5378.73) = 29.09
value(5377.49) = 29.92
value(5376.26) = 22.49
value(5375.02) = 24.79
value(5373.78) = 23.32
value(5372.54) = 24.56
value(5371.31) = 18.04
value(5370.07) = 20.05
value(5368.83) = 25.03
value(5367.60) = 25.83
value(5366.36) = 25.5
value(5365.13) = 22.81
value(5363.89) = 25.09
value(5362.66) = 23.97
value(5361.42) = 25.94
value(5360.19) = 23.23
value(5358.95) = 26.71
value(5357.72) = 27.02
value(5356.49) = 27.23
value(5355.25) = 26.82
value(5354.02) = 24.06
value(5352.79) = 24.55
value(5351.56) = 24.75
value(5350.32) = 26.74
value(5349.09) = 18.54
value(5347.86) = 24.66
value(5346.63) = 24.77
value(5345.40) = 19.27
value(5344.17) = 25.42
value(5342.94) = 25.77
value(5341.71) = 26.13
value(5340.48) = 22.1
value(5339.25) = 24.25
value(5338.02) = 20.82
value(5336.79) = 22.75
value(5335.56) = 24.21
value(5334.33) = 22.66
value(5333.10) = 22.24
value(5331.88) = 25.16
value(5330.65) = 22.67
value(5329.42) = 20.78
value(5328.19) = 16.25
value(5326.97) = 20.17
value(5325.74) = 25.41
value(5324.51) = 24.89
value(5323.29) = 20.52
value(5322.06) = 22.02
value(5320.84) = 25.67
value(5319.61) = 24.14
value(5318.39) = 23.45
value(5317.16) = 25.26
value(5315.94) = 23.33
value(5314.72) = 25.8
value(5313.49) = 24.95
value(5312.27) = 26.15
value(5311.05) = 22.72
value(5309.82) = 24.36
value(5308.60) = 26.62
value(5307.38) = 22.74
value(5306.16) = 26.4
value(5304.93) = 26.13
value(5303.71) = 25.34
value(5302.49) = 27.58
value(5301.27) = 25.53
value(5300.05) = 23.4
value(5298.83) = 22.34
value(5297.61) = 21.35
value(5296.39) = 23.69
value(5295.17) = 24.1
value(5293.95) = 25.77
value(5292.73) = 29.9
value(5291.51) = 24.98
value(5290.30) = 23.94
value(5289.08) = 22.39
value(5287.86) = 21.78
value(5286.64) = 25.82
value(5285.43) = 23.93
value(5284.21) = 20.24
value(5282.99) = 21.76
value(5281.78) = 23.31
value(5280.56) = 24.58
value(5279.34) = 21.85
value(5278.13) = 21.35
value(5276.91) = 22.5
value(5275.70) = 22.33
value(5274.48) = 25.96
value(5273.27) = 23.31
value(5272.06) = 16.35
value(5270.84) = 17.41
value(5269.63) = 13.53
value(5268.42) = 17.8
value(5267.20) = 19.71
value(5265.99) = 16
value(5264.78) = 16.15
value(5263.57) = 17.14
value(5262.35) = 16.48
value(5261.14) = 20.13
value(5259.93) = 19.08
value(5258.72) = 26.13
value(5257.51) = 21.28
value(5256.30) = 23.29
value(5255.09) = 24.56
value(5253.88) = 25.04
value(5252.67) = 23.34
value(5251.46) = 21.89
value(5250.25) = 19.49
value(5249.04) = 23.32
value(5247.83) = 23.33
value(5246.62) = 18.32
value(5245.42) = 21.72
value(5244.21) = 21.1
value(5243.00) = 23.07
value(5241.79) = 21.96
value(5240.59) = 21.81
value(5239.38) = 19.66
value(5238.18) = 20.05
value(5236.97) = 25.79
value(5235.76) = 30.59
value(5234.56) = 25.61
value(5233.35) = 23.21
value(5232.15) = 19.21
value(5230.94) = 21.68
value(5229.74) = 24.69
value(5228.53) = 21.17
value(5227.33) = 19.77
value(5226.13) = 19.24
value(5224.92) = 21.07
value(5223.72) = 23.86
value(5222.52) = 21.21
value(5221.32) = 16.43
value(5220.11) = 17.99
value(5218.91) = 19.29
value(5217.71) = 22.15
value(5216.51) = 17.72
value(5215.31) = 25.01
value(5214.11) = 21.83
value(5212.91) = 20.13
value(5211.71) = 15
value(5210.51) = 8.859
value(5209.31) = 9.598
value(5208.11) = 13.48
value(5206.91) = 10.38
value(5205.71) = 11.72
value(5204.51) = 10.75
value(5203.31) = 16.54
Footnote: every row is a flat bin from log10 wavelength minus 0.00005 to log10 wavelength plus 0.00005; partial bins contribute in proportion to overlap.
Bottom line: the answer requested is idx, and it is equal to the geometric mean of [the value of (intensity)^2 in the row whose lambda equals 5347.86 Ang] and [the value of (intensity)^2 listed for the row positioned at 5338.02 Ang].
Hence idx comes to 513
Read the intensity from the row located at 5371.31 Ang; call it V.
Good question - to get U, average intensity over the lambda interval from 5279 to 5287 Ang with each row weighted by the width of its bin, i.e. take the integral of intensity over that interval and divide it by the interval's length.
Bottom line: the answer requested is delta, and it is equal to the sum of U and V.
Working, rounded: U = 23.0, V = 18.04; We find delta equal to 41.1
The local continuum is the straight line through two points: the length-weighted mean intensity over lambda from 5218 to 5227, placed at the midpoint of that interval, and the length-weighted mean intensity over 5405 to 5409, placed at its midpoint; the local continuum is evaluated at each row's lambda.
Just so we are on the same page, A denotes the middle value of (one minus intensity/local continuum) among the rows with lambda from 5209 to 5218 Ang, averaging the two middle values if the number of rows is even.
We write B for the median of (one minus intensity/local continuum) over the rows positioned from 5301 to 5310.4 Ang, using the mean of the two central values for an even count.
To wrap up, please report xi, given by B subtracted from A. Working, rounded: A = 0.04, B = -0.20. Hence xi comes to 0.24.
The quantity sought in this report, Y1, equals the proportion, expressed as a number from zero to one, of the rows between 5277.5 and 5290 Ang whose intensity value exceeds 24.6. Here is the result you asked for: 0.10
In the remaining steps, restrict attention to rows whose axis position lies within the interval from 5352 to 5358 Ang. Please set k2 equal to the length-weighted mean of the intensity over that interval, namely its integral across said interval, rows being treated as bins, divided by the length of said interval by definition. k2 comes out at 26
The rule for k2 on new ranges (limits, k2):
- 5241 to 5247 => 21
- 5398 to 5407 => 26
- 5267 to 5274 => 18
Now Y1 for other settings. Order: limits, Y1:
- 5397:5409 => 0.70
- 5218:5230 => 0.10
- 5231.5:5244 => 0.30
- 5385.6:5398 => 0.70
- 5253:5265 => 0.20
